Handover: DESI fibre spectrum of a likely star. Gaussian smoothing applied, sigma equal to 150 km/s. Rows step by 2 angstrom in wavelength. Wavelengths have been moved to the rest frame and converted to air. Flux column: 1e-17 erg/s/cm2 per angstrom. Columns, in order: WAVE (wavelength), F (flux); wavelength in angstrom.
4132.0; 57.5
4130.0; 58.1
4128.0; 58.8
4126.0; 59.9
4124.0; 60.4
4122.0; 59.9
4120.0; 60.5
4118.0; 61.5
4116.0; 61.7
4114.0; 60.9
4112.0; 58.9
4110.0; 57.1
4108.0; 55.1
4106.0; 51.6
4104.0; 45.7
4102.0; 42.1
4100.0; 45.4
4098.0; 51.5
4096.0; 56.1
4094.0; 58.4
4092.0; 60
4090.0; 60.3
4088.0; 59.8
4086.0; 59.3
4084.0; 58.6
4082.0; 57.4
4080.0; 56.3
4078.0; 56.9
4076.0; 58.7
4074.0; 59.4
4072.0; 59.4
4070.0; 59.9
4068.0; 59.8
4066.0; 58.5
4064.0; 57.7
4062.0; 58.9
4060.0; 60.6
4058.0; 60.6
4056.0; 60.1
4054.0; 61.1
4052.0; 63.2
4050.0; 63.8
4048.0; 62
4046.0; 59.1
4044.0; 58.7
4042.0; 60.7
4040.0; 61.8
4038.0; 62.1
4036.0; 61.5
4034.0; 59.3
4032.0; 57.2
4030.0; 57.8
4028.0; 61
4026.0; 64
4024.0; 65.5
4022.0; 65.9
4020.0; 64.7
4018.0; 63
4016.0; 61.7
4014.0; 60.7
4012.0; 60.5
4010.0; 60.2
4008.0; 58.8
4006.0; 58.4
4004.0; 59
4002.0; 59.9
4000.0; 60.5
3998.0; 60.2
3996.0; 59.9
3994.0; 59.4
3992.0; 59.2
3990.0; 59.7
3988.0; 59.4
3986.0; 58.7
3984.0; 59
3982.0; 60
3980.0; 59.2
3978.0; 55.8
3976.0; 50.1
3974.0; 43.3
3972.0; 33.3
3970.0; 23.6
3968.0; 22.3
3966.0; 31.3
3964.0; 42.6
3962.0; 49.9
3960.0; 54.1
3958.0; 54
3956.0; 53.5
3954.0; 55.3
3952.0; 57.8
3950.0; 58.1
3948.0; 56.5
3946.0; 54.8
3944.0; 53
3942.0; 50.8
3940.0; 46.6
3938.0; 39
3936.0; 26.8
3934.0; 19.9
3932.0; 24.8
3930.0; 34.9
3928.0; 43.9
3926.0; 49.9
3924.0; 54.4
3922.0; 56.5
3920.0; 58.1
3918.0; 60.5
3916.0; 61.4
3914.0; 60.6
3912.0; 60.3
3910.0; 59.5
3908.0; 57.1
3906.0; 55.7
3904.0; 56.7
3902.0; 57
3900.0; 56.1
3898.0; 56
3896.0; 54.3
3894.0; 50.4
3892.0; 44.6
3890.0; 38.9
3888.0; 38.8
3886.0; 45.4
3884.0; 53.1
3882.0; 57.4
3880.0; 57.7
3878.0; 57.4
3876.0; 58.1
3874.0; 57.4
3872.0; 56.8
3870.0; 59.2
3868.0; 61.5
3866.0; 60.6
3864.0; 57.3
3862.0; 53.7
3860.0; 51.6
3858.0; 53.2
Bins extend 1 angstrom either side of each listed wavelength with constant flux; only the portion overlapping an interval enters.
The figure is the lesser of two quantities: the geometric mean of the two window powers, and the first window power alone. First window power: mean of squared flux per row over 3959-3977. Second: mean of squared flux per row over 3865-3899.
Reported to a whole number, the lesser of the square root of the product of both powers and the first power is 1640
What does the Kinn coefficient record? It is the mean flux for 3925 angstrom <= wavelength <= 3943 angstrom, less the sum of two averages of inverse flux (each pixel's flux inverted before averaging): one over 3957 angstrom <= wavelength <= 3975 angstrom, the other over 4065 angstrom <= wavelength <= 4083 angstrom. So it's 37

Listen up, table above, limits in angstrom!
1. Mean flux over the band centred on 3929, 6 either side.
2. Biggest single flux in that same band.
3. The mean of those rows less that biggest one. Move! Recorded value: -16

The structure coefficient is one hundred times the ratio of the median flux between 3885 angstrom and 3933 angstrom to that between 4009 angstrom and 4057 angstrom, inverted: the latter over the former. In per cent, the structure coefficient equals 110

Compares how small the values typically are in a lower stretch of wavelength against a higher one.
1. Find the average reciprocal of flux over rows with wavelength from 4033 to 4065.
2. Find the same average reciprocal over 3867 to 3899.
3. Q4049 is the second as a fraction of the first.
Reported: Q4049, 1.17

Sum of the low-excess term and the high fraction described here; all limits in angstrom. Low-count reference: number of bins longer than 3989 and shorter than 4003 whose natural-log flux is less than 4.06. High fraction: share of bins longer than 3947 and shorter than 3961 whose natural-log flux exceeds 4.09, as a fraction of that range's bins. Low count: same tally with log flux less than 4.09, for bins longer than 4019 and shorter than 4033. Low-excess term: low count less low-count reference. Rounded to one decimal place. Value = 2.0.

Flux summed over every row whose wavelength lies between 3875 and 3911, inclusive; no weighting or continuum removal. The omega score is 954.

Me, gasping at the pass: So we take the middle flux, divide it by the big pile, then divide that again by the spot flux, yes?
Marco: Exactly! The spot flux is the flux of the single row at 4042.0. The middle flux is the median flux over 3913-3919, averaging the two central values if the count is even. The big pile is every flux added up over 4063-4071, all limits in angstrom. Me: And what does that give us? 0.0042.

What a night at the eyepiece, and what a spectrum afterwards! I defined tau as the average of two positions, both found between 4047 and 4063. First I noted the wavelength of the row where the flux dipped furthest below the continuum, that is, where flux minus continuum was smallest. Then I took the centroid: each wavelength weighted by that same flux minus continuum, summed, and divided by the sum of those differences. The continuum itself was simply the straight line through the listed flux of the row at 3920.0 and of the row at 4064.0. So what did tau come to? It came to 4057.7 angstrom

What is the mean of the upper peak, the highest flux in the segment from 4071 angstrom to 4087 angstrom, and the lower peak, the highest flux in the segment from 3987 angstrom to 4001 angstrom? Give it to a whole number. 60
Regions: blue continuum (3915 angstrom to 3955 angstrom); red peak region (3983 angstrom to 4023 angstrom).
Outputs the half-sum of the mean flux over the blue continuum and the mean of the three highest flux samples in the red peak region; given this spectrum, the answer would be 56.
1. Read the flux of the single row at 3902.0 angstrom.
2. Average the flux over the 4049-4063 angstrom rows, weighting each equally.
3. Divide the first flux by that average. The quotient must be 0.93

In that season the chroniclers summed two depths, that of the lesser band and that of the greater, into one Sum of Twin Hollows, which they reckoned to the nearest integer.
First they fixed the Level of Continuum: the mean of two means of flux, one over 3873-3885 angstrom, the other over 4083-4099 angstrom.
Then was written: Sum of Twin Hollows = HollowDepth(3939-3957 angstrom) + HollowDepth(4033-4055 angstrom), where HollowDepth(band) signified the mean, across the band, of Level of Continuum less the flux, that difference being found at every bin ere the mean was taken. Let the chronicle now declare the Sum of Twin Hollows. 0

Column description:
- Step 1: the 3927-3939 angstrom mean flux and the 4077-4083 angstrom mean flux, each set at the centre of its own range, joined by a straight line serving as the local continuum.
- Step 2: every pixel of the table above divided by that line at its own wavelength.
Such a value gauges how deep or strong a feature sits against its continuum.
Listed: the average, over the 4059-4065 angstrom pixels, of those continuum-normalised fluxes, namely 1.10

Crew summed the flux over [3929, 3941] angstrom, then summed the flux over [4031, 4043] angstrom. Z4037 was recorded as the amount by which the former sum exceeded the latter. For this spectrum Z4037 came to -171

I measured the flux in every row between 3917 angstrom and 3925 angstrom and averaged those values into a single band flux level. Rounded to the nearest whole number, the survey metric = 57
